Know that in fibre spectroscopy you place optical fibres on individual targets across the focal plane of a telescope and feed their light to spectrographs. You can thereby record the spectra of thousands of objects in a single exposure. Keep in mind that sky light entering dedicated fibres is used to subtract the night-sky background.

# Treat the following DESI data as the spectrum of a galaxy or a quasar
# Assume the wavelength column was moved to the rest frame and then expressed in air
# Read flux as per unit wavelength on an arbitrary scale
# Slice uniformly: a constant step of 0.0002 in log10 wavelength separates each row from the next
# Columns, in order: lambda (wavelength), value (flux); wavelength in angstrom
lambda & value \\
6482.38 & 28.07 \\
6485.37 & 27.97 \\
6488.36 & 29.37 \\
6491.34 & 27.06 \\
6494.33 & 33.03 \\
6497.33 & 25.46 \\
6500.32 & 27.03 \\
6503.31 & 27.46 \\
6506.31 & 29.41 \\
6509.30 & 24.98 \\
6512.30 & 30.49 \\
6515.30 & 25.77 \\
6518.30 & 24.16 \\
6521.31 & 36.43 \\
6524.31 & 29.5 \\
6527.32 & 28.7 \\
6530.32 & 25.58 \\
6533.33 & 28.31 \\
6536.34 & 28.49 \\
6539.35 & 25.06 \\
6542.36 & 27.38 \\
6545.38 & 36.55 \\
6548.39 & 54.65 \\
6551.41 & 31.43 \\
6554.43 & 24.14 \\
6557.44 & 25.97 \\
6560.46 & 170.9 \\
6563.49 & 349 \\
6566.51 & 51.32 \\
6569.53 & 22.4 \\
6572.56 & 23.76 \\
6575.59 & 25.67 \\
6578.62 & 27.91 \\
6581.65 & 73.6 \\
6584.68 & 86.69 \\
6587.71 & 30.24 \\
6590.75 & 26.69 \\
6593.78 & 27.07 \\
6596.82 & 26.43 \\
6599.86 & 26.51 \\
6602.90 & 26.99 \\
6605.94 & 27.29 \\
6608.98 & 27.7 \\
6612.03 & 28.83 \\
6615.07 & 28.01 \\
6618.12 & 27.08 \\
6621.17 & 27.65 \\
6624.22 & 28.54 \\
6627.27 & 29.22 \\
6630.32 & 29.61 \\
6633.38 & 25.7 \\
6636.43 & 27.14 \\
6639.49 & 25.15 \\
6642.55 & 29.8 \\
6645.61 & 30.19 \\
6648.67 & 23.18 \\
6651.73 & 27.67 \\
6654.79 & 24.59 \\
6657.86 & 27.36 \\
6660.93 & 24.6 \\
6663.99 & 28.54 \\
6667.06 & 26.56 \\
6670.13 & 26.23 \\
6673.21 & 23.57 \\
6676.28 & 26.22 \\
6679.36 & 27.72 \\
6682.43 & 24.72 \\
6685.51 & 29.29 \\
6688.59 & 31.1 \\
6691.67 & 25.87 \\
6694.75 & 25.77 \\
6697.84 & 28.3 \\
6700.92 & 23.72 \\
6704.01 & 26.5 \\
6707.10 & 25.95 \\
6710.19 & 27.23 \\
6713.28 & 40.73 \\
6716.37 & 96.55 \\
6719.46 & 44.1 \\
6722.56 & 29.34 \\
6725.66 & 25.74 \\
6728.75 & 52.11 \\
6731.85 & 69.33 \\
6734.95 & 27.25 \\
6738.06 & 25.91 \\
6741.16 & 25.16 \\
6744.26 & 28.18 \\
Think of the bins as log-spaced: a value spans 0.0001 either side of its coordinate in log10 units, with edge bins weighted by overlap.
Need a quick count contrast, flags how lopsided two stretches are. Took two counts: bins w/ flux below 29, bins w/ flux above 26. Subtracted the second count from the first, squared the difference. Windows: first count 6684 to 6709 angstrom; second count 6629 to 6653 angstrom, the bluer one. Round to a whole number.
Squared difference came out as 1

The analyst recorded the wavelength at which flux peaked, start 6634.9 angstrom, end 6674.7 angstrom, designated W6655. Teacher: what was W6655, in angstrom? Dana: 6645.61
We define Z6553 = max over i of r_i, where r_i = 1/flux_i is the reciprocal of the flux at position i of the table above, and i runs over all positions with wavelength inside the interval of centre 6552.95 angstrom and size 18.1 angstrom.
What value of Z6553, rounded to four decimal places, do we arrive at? 0.0414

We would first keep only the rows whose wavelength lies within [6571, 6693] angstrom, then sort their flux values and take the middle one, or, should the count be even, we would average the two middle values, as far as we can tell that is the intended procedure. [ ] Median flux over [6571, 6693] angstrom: 27.2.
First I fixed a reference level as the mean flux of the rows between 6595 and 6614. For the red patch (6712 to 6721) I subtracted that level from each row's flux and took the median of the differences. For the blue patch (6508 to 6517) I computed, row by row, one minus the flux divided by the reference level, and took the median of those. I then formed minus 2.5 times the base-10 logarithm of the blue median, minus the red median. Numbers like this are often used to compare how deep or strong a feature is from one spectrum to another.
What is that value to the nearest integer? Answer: -14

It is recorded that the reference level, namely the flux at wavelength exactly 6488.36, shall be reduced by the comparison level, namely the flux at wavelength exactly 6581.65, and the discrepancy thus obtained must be -44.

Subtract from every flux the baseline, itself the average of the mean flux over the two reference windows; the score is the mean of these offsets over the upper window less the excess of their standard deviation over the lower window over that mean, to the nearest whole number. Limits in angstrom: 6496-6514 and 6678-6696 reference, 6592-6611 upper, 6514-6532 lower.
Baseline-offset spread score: -5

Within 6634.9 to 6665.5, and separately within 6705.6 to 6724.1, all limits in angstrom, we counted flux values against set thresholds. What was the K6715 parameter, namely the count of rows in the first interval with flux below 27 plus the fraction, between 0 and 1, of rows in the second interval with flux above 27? 4.83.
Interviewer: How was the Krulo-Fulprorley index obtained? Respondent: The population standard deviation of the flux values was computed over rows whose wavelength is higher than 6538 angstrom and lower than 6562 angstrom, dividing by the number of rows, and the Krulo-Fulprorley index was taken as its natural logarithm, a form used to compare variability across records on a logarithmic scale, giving 3.8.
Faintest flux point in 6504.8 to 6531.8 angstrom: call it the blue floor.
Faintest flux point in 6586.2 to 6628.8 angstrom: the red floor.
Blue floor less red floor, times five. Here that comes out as -11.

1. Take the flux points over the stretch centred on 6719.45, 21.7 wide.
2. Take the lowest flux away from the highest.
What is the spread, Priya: 71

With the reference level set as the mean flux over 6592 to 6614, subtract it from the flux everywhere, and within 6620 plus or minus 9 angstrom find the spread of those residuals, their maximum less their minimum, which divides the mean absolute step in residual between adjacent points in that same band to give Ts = 0.36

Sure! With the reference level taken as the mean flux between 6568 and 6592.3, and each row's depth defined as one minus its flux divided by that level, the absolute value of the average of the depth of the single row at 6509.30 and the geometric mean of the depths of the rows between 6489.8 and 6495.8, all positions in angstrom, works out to 0.300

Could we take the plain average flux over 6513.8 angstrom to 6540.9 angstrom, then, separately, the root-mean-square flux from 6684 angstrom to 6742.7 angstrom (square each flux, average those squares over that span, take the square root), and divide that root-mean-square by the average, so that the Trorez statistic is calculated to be 1.4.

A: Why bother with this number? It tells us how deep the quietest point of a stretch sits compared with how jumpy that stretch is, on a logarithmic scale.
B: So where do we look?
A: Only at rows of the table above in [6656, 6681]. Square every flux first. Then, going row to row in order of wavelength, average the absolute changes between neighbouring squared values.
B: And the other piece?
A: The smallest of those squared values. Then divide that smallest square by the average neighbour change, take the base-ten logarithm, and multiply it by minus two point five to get -2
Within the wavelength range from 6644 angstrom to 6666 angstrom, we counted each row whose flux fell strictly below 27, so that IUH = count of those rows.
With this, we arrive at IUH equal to 3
